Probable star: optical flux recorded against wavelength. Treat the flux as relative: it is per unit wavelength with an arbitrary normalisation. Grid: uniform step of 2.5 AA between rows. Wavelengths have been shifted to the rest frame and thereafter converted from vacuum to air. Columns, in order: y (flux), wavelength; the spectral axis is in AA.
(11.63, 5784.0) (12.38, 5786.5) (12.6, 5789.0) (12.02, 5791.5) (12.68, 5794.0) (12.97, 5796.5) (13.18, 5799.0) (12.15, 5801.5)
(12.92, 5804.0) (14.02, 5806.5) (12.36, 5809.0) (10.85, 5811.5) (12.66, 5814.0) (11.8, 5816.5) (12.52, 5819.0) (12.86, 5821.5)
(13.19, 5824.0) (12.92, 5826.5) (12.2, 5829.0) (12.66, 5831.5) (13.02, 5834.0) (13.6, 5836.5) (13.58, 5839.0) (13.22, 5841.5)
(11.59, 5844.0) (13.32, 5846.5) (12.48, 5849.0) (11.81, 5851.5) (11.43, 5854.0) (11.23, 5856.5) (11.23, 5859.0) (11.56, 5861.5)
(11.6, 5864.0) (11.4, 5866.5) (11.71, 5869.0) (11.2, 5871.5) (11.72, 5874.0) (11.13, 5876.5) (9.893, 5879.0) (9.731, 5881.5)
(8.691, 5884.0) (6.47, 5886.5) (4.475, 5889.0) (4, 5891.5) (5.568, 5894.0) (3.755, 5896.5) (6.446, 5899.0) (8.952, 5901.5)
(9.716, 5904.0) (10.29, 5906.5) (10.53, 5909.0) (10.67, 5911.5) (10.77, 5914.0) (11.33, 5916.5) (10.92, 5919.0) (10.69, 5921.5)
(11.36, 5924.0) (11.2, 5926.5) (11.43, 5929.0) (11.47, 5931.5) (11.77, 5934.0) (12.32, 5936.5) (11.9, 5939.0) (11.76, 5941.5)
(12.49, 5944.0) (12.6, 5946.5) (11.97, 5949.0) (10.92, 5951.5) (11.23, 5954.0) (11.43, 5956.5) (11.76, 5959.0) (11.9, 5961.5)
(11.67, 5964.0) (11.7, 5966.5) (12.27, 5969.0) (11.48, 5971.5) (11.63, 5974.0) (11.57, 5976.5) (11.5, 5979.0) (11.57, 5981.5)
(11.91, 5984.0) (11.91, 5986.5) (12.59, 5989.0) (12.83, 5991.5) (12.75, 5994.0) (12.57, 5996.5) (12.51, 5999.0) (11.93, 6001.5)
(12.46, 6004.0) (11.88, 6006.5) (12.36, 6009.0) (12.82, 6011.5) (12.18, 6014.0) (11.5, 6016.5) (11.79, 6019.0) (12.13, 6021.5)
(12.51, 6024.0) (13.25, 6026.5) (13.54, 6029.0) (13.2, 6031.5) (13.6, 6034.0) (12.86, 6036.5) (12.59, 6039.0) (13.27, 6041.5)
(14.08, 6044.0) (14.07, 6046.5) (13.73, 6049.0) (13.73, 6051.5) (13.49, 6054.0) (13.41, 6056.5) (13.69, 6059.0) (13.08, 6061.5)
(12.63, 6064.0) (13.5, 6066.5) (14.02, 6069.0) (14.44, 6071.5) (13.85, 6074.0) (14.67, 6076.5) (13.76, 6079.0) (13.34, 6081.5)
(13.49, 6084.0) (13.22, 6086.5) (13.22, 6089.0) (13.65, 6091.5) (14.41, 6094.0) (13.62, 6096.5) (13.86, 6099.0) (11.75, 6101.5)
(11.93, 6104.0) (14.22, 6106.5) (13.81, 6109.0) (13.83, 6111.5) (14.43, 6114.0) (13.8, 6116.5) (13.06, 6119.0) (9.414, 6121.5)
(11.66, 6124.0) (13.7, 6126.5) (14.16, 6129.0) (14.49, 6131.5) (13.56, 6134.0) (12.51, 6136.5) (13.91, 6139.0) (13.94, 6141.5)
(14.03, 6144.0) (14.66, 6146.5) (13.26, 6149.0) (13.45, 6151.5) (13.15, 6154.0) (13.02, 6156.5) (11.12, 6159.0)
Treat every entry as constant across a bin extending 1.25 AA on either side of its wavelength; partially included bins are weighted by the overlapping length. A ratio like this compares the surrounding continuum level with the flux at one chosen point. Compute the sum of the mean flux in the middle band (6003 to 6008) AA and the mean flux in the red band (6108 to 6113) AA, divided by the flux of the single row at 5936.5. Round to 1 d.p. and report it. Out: 2.1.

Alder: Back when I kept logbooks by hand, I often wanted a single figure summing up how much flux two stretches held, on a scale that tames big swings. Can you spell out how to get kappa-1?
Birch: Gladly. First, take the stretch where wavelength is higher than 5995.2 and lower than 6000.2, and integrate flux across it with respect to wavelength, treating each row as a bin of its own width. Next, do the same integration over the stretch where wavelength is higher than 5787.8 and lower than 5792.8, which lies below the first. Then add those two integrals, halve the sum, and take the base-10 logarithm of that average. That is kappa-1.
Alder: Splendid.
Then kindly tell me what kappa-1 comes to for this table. 1.79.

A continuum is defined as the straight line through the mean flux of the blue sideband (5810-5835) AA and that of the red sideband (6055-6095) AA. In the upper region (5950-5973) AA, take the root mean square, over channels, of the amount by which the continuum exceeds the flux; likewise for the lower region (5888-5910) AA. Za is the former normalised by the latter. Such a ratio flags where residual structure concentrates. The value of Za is 0.25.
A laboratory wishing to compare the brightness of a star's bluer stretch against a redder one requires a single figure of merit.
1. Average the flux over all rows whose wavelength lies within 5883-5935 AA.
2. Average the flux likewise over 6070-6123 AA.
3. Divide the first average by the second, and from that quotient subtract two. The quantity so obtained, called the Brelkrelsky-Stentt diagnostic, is -1.32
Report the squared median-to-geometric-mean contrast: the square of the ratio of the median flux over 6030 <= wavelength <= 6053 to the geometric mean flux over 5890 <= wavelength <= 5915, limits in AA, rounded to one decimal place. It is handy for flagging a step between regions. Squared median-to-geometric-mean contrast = 3.3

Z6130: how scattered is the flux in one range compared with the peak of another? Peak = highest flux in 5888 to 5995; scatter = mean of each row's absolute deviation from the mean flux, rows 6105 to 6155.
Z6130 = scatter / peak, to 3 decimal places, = 0.060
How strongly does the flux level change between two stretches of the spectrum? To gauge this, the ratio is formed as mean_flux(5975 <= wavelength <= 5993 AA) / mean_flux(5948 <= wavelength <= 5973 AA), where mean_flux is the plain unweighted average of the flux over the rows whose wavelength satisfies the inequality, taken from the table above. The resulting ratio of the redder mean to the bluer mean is 1.03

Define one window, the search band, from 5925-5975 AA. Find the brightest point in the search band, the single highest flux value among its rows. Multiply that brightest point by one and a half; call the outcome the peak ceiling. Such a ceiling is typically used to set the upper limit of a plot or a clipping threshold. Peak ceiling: 18.9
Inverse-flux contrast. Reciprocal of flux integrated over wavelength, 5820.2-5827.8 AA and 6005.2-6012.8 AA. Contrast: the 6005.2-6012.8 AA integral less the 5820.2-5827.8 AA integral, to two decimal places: 0.03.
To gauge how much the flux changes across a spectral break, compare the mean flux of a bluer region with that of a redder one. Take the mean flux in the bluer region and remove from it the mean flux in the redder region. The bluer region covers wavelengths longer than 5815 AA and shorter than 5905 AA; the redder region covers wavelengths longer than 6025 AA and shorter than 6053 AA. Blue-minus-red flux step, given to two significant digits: -2.8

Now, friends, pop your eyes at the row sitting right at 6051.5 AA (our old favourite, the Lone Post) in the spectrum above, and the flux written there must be 13.73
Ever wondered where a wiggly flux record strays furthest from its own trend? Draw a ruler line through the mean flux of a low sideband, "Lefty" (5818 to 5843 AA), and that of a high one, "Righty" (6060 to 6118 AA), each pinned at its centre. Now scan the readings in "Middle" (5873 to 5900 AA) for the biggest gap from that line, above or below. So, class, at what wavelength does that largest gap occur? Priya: 5896.5 AA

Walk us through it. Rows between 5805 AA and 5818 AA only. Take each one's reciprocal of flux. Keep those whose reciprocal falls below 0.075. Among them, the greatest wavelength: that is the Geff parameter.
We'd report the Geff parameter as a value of 5806.5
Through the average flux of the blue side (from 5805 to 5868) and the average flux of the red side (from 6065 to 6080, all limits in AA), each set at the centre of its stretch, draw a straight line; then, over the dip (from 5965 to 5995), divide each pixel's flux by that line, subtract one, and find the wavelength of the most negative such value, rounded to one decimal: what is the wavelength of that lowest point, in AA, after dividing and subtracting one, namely 5979.0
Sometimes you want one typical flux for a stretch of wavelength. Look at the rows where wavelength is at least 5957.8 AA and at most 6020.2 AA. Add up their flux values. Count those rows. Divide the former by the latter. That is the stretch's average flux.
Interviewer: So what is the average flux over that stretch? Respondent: 12.0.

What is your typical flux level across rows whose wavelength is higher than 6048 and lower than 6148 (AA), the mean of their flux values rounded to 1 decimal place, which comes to 13.5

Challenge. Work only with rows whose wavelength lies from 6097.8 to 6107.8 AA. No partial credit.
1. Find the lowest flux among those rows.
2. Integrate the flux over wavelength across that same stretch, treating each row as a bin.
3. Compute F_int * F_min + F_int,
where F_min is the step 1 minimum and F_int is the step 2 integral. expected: 1650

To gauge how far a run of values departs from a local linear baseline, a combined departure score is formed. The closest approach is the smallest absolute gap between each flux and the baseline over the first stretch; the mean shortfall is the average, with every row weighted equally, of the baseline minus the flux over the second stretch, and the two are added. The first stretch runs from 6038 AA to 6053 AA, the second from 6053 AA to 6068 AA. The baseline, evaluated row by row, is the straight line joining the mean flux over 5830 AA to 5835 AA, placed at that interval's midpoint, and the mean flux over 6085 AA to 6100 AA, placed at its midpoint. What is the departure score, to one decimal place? 0.5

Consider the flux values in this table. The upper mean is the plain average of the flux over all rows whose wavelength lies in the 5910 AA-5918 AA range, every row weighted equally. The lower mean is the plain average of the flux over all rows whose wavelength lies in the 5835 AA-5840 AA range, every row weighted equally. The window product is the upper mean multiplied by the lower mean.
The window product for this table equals 148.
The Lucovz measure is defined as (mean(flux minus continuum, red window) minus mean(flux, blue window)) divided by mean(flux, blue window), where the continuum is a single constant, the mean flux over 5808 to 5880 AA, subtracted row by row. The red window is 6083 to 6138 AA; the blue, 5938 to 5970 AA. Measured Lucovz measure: -0.90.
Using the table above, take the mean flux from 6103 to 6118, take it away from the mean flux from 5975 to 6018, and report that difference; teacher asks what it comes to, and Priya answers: -1.5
